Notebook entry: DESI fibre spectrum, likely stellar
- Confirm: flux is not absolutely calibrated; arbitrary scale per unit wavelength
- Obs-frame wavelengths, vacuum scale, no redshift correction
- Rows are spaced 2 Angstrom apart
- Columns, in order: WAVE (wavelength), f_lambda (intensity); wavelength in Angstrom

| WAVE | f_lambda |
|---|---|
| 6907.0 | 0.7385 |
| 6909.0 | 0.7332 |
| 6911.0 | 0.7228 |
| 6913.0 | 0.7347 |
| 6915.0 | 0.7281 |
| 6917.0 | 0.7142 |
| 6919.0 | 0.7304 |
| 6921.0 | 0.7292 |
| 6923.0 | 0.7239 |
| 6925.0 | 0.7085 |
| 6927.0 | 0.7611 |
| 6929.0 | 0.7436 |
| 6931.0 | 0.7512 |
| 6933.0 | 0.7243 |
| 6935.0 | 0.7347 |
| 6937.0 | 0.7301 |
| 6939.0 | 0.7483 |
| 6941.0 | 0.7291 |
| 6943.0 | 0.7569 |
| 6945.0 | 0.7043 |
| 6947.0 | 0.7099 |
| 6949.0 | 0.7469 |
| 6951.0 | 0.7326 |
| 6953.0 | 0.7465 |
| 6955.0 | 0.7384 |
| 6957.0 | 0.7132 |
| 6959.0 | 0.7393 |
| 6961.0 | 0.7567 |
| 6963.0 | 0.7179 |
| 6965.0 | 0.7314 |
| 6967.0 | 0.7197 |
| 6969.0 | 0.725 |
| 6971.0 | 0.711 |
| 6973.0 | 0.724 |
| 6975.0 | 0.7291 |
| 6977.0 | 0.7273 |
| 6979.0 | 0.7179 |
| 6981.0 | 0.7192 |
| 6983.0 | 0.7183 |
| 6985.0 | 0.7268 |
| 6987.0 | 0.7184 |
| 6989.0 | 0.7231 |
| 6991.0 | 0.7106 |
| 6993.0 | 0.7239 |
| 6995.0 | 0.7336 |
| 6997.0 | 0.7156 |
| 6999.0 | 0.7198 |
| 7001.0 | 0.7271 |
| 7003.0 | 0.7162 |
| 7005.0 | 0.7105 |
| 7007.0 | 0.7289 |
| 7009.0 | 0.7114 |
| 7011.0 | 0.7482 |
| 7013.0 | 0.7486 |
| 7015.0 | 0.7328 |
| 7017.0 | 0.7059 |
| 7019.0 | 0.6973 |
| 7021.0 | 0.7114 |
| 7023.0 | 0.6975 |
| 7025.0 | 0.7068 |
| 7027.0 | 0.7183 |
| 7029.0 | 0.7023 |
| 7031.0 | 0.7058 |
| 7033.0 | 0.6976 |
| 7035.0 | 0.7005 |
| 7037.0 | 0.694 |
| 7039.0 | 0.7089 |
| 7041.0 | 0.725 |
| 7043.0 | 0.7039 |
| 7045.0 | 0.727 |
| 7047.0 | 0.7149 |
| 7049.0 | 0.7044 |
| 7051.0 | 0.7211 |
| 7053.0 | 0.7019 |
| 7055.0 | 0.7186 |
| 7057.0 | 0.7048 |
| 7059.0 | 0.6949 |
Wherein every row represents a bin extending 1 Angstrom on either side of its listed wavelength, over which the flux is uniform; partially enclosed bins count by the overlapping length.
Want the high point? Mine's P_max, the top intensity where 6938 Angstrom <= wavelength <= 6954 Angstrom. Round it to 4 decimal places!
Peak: 0.7569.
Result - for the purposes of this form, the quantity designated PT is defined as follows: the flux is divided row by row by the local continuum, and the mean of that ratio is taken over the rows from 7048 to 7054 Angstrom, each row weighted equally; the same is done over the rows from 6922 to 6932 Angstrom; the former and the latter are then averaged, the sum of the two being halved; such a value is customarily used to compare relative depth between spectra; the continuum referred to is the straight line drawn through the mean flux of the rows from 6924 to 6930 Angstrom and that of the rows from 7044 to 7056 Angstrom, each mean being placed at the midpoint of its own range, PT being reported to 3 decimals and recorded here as 0.996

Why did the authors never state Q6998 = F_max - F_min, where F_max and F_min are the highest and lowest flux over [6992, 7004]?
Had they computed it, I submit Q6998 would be 0.018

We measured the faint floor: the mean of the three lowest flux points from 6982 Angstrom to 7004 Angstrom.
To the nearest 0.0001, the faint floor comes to 0.7141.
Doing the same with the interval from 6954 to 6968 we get 0.7169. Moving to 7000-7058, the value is 0.6963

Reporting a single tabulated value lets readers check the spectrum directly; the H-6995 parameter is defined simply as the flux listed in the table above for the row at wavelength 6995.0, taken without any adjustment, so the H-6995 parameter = 0.7336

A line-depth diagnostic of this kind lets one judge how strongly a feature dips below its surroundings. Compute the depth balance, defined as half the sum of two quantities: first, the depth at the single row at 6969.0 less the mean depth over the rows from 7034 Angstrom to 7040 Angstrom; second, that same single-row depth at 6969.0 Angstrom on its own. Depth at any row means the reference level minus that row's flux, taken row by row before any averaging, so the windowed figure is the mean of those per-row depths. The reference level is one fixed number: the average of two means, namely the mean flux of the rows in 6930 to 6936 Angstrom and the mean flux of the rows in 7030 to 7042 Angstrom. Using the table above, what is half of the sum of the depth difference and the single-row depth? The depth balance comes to -0.0139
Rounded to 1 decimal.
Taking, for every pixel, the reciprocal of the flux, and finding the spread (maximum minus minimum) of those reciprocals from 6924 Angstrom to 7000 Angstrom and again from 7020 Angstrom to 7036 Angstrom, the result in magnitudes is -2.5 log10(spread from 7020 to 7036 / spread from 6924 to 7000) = 1.0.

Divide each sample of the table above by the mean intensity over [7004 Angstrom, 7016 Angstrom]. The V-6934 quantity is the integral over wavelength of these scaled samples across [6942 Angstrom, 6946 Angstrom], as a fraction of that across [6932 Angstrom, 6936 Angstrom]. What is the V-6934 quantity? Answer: 1.00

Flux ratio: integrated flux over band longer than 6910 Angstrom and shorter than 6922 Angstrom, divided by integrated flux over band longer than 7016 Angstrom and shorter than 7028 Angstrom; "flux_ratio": 1.029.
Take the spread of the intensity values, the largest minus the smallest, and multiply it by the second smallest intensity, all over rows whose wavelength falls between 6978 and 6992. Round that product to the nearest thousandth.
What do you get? 0.012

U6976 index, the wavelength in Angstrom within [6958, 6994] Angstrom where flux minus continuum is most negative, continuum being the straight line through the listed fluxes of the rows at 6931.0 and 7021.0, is 6971.0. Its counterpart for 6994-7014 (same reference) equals 7005.0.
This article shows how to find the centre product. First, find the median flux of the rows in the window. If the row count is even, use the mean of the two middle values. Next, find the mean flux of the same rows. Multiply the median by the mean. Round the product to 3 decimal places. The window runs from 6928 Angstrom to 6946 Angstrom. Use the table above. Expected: 0.541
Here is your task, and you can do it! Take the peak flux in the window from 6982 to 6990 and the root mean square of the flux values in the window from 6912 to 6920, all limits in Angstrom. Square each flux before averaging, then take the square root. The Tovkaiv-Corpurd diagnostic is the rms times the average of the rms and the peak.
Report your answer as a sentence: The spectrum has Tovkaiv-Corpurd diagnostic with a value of 0.528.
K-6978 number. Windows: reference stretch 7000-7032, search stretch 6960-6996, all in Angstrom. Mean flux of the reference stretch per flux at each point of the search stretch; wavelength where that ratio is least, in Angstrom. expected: 6961.0 Angstrom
